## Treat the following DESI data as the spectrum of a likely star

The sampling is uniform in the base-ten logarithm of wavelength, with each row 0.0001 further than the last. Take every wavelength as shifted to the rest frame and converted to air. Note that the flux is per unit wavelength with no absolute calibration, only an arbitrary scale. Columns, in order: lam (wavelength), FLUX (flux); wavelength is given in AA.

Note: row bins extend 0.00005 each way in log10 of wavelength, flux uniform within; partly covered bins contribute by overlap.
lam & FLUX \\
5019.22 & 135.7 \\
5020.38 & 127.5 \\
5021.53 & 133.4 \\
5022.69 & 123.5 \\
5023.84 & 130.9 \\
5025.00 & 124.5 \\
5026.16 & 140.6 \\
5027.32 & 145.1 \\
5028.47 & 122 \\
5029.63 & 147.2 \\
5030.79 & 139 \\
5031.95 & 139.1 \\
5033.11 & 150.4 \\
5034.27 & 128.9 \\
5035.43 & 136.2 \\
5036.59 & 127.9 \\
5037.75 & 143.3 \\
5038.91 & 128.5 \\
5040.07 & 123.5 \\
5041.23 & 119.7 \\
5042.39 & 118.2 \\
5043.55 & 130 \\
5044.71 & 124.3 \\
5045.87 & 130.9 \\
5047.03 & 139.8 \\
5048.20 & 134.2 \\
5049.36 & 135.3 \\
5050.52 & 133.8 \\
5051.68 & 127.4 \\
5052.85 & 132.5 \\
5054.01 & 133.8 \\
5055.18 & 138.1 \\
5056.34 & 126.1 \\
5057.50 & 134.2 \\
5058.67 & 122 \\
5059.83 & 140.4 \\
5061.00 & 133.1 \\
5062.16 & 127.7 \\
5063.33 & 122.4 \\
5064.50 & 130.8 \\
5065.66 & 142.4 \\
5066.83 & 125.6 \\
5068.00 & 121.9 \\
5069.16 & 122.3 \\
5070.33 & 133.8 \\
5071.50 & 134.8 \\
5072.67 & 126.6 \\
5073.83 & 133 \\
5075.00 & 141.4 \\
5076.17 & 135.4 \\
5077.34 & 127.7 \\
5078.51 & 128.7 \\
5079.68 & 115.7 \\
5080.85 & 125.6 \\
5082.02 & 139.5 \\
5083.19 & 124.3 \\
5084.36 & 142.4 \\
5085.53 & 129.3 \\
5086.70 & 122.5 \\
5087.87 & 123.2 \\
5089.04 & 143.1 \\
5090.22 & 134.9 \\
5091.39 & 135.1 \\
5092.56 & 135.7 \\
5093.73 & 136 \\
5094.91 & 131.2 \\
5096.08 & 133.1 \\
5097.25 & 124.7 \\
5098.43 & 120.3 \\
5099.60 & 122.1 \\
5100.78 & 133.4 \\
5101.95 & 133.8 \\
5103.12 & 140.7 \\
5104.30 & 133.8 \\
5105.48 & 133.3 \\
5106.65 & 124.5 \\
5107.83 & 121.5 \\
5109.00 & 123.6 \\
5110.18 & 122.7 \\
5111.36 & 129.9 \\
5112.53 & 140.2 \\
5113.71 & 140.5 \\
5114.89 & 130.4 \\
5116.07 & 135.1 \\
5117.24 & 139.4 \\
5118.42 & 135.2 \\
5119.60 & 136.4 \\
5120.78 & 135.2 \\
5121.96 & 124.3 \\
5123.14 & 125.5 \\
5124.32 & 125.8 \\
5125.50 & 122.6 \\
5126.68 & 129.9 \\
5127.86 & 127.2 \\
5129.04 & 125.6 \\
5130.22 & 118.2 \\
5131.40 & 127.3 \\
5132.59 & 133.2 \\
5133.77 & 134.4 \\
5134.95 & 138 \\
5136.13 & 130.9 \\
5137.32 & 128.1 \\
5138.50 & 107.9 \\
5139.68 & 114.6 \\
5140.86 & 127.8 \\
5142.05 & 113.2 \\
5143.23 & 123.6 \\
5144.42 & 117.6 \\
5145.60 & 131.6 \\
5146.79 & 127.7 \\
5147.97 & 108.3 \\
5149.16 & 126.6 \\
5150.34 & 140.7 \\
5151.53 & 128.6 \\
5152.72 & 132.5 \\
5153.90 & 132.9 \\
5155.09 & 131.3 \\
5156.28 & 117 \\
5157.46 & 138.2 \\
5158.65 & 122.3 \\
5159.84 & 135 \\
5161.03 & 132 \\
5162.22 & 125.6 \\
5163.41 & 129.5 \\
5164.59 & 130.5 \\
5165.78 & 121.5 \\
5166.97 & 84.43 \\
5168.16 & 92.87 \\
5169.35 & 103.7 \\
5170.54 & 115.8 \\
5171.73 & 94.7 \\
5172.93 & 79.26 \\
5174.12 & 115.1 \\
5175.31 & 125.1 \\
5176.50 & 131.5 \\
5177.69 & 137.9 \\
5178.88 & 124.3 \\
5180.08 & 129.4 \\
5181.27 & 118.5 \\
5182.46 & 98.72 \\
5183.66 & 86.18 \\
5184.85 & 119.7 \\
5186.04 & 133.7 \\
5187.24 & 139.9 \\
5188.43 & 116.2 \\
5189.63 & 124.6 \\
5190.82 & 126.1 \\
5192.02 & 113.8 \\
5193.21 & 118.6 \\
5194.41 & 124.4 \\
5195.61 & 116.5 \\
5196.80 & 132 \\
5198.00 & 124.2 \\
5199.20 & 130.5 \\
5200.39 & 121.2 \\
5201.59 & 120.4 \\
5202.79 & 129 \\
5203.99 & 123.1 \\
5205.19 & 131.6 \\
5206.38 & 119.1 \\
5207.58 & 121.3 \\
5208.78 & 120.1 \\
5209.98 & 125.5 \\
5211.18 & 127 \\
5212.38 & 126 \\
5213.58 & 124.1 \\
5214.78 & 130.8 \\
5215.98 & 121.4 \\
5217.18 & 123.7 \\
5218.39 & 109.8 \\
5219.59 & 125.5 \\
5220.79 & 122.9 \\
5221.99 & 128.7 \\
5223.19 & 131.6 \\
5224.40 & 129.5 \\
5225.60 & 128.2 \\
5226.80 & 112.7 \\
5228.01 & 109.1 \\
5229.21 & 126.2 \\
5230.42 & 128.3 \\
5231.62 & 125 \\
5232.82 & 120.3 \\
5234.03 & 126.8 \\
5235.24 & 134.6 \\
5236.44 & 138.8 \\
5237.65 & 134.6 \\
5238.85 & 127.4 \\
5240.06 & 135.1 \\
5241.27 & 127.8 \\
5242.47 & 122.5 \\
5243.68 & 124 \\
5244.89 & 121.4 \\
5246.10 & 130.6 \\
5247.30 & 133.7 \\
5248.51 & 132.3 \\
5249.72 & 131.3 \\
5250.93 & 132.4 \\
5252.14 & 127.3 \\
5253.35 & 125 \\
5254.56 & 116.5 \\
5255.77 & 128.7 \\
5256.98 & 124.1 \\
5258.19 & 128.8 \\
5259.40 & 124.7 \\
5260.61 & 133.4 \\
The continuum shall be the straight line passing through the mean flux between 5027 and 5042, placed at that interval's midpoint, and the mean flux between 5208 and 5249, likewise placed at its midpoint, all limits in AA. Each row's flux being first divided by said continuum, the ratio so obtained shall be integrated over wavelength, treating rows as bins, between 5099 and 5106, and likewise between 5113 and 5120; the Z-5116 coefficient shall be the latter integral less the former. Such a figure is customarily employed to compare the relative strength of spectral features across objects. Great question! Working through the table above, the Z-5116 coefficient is 0.2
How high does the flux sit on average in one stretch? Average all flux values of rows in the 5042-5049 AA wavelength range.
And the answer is 130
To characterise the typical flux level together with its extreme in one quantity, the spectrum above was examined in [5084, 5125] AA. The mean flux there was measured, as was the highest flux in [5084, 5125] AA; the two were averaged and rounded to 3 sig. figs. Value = 137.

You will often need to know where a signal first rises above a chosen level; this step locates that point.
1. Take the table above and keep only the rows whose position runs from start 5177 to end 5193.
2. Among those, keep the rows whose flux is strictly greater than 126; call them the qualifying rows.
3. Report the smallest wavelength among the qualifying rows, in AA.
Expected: 5177.69 AA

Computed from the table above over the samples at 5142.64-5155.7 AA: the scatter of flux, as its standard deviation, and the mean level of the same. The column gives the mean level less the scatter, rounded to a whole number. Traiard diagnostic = 119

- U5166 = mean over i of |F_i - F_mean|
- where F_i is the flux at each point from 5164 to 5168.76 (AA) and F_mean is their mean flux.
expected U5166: 19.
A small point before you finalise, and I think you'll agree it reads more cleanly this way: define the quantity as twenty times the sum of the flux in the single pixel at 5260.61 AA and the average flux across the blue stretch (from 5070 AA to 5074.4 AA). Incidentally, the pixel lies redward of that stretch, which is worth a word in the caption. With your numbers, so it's 5309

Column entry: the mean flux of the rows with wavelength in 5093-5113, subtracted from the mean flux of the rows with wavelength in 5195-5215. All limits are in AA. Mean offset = -5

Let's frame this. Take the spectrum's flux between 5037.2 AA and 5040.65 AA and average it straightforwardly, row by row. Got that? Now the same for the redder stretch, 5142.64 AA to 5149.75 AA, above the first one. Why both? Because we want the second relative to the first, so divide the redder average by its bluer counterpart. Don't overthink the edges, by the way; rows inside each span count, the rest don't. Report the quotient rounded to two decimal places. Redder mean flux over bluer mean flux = 0.93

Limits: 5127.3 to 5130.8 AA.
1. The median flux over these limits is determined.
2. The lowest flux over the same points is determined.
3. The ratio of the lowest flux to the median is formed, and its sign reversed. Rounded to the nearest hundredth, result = -0.94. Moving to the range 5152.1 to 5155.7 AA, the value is -0.99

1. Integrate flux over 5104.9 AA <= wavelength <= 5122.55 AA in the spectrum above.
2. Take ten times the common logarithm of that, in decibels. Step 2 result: 33.7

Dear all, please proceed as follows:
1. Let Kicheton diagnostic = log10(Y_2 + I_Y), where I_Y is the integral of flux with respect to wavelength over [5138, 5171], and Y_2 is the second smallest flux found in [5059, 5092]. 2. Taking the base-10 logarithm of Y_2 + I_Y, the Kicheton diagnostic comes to 3.62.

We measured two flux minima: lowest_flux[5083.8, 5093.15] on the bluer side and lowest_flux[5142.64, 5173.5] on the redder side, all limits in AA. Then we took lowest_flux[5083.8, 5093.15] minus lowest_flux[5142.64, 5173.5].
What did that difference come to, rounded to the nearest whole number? 43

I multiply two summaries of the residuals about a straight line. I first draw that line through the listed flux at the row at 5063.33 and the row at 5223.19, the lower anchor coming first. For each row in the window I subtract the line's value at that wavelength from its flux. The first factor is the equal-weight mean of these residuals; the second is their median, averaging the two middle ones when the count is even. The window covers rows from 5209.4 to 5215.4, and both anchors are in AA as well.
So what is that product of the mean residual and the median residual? 21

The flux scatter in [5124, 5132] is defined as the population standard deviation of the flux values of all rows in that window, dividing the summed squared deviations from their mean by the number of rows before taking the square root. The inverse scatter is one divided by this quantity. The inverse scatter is 0.28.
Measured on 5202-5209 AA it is 0.21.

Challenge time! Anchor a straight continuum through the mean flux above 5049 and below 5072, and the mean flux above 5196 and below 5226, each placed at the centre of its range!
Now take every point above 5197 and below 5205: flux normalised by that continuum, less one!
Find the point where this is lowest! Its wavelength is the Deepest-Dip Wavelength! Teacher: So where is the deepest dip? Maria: 5201.59 AA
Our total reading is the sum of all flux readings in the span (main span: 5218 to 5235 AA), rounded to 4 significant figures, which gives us 1725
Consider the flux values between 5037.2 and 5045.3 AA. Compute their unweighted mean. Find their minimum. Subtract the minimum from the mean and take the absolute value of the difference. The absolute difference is 8.6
